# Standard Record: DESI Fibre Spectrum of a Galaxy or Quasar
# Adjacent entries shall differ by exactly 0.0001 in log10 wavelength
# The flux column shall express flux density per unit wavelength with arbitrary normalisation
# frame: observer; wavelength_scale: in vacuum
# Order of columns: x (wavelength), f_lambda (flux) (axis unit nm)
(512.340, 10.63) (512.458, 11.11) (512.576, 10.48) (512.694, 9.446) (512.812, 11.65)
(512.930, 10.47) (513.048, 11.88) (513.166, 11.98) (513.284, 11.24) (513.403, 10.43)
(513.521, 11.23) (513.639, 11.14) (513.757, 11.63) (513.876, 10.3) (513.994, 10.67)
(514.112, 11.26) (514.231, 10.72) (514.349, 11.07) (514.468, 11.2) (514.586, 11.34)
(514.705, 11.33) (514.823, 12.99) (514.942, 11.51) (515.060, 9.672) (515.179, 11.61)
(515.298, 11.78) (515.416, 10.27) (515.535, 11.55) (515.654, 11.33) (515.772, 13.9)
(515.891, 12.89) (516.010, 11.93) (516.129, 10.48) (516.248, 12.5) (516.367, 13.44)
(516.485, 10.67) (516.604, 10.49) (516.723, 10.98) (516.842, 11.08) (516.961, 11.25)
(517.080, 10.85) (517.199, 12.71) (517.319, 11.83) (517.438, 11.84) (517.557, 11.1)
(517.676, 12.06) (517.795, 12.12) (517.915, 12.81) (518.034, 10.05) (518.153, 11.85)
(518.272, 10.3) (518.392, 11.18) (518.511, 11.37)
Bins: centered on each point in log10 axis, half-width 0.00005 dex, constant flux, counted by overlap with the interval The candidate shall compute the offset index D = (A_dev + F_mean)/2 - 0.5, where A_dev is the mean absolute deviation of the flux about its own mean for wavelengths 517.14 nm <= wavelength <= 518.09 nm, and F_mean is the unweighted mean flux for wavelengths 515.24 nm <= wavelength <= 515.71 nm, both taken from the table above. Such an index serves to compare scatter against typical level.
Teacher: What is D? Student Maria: 5.43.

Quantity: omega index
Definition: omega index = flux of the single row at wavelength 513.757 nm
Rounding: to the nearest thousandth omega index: 11.630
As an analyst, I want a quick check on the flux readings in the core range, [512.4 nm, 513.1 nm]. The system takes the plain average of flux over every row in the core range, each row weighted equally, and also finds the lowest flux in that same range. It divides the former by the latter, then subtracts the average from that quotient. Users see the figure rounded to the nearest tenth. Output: -9.7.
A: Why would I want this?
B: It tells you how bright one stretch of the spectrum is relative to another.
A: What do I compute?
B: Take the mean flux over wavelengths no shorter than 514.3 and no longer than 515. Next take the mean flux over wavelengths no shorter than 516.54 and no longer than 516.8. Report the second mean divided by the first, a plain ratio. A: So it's 0.93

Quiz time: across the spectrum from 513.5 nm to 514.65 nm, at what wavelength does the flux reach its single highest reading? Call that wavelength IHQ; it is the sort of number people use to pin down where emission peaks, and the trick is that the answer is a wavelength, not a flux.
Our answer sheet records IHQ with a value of 513.757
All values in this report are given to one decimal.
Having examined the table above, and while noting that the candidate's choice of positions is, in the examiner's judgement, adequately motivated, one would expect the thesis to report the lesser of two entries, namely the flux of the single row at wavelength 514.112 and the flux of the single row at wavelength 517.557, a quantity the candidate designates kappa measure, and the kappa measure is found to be 11.1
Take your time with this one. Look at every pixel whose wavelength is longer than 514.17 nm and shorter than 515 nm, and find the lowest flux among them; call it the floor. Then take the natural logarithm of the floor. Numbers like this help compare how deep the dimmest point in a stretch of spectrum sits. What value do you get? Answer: 2.372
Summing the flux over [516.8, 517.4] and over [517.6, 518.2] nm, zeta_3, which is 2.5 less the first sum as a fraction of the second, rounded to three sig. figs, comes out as 1.52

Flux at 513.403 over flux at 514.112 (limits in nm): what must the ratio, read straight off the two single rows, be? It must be 0.93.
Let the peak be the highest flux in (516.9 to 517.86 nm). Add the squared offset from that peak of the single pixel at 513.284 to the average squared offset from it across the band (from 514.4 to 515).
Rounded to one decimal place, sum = 3.7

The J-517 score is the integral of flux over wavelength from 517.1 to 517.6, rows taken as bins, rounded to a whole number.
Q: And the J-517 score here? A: 6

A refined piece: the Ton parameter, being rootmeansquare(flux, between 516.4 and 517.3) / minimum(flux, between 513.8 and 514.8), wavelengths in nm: 1.08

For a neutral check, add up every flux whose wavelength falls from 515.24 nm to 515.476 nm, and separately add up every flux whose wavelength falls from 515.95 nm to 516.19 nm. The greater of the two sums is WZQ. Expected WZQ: 22.4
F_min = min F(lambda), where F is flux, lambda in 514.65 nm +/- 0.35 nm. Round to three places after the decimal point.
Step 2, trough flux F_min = 11.070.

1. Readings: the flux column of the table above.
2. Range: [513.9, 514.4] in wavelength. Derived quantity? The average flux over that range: 10.9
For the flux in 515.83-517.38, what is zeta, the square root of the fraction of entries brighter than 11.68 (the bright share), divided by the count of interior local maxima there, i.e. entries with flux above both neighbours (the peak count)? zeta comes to 0.226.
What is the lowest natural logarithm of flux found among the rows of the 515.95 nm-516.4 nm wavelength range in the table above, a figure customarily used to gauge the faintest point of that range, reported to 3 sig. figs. 2.35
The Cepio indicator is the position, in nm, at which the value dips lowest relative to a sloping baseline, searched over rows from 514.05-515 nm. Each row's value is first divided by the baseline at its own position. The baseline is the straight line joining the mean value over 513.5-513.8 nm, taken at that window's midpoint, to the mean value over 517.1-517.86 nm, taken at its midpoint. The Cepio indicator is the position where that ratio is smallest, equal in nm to 514.231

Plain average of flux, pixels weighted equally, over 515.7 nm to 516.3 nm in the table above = 12.3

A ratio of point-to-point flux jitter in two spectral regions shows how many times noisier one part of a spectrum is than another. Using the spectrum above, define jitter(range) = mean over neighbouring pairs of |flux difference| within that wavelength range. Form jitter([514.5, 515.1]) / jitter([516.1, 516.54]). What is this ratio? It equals 0.7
